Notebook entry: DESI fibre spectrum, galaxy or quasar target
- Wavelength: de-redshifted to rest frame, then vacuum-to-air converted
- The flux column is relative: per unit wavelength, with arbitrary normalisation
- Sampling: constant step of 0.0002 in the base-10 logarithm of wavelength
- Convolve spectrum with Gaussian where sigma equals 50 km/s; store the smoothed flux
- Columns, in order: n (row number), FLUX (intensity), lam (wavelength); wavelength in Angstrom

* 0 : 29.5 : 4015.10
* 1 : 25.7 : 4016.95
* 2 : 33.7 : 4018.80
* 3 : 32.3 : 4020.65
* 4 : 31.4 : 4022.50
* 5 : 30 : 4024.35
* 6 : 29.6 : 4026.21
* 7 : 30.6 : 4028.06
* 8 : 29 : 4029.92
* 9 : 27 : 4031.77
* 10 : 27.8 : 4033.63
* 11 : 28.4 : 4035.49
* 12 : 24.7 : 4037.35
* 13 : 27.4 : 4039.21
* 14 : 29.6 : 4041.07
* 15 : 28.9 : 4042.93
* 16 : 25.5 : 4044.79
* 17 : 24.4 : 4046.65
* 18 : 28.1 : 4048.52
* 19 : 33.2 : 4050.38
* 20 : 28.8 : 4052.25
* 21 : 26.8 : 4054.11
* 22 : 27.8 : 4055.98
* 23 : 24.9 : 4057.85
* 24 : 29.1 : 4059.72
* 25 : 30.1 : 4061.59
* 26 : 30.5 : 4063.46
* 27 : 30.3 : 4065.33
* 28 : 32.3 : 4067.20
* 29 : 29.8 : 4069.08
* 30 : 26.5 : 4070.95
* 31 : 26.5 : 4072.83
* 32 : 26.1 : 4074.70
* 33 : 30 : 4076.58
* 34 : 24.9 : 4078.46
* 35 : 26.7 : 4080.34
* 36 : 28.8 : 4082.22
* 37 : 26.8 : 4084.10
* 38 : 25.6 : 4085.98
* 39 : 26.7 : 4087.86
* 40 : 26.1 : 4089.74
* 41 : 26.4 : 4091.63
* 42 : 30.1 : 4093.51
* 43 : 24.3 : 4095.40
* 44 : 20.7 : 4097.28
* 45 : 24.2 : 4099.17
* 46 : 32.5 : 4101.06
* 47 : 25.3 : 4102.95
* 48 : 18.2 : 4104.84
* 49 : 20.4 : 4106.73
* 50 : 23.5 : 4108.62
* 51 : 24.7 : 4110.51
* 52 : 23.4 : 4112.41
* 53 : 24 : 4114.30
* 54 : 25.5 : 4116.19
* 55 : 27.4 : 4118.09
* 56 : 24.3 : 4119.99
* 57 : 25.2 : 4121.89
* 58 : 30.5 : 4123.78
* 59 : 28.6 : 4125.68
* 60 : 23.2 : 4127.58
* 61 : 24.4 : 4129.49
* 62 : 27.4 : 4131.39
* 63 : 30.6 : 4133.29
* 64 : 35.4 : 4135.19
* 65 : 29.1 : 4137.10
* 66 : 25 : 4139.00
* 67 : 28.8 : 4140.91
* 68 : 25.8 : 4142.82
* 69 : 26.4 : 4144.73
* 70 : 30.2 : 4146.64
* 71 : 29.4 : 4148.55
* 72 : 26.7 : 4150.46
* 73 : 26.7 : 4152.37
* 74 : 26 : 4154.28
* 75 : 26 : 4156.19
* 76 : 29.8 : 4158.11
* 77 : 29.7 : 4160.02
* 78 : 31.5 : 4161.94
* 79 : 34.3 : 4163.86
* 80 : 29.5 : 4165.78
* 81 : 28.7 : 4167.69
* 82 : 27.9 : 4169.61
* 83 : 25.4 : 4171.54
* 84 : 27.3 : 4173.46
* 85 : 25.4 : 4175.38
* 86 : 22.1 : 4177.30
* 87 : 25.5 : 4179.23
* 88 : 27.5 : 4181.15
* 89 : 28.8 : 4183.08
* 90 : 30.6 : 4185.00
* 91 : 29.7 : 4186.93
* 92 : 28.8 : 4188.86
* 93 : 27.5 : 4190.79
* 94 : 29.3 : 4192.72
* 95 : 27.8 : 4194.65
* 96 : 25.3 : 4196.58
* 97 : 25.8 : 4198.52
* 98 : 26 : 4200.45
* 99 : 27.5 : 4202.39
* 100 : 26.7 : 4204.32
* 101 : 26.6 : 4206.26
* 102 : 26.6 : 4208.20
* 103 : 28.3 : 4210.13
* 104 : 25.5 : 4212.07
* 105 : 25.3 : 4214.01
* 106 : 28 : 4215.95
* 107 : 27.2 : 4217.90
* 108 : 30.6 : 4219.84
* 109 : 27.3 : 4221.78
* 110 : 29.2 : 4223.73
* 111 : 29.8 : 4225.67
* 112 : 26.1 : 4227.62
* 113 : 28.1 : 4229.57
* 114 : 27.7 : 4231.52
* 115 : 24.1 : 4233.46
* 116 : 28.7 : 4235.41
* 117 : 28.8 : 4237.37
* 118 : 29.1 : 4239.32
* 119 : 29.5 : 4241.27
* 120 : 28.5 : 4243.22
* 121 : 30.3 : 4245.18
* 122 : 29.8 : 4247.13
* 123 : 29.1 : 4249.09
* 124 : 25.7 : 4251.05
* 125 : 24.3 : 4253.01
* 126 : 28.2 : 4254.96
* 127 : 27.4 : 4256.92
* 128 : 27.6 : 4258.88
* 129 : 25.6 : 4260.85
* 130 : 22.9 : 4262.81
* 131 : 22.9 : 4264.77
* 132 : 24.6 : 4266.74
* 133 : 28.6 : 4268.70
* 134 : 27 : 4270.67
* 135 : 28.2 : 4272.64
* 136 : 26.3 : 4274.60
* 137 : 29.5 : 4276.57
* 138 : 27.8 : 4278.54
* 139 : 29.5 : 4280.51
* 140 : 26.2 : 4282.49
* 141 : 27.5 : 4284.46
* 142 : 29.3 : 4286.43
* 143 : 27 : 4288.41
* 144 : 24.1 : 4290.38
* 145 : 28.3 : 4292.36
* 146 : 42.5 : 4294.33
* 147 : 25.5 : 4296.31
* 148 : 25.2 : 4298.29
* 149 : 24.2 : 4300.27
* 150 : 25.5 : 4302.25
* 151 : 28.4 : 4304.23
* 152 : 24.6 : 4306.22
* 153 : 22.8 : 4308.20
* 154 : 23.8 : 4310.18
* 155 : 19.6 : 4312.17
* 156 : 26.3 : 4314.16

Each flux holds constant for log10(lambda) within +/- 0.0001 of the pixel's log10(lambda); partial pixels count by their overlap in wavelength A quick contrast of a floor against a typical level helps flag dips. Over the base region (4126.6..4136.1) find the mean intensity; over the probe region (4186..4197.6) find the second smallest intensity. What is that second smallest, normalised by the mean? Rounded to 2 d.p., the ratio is 0.98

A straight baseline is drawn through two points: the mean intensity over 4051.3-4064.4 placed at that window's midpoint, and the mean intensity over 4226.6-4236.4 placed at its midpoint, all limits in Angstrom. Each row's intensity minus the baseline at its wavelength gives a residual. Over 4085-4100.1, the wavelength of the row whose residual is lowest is 4097.28 Angstrom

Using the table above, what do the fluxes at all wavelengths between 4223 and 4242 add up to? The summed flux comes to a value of 281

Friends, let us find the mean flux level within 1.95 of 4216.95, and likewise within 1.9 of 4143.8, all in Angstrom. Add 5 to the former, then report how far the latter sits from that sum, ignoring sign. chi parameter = 6.5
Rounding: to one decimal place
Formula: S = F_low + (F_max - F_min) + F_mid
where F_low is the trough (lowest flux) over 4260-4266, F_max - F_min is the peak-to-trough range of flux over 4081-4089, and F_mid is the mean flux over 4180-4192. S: 54.9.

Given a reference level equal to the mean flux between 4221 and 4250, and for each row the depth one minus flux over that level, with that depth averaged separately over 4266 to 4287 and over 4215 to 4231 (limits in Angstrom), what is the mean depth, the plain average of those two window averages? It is 0.015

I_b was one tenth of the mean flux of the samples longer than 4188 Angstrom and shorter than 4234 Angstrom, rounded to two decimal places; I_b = 2.73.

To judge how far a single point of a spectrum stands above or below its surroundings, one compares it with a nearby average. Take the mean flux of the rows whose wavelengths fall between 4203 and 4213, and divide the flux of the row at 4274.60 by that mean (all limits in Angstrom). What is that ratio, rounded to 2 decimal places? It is 0.98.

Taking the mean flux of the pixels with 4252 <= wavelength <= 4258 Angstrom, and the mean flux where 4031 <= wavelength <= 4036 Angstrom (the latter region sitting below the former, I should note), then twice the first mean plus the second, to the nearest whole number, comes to 81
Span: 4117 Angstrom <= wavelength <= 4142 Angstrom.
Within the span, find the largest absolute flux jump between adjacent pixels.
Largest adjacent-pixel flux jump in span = 6.3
